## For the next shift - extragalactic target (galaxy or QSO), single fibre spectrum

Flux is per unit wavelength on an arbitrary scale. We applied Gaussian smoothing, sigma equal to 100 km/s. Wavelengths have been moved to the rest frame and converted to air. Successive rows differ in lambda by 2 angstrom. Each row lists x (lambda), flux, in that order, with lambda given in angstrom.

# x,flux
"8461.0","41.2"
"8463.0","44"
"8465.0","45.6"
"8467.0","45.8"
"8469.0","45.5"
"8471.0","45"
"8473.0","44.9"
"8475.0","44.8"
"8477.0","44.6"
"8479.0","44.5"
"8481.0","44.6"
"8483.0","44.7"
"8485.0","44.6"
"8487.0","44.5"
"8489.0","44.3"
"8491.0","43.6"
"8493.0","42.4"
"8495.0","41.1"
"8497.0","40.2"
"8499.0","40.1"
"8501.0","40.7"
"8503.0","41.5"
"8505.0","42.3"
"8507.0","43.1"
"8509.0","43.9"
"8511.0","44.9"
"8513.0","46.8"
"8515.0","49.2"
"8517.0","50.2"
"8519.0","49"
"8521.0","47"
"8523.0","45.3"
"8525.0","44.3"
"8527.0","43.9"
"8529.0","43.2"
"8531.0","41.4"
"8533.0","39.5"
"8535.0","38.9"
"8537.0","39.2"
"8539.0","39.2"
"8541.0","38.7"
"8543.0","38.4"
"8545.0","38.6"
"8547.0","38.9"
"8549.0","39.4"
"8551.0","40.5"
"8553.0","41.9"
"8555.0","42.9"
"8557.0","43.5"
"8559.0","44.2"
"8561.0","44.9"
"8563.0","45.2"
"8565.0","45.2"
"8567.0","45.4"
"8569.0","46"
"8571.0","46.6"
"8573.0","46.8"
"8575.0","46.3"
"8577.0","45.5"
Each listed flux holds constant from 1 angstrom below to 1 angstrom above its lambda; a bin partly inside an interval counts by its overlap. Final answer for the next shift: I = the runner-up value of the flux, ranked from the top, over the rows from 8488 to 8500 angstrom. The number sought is 43.6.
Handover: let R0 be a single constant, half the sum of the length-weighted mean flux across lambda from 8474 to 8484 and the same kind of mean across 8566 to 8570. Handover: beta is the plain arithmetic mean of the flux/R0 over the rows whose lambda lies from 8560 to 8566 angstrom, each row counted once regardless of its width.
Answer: 1.00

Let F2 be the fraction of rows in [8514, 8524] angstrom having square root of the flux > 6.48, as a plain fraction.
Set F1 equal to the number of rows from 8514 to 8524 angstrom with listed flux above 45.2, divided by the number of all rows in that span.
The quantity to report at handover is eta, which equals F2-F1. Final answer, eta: 0.0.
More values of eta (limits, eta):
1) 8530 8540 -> 0.0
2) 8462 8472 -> 0.4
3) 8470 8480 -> 1.0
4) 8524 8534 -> 0.6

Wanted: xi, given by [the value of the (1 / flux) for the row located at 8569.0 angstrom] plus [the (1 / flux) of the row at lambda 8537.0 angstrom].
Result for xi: 0.0472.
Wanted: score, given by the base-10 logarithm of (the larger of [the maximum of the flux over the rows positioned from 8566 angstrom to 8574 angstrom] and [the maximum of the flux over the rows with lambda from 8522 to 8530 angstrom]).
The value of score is 1.67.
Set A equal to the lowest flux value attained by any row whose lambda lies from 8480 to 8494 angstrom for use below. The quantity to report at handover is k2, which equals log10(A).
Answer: 1.63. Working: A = 42.4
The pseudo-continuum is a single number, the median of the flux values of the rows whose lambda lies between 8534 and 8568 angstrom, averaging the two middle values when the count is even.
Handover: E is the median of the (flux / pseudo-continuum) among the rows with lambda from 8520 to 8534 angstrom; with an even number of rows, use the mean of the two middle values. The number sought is 1.08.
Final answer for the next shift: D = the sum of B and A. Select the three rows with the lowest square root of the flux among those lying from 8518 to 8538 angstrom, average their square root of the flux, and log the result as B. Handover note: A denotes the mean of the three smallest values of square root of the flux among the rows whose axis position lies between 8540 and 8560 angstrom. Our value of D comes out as 12.5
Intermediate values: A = 6.21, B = 6.26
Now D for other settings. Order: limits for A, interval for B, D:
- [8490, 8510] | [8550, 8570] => 12.8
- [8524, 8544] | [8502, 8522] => 12.7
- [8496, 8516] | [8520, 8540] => 12.6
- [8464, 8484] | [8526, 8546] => 12.9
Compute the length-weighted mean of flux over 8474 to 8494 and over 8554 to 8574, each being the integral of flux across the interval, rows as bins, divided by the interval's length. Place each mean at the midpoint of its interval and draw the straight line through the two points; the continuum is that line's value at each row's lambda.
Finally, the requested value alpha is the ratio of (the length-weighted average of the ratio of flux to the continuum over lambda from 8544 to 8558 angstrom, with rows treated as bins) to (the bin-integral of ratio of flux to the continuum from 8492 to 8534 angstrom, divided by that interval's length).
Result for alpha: 0.92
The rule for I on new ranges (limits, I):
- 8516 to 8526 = 49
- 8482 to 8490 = 44.6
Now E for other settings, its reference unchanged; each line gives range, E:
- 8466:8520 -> 1.10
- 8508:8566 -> 1.07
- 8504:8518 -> 1.11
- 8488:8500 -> 1.03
